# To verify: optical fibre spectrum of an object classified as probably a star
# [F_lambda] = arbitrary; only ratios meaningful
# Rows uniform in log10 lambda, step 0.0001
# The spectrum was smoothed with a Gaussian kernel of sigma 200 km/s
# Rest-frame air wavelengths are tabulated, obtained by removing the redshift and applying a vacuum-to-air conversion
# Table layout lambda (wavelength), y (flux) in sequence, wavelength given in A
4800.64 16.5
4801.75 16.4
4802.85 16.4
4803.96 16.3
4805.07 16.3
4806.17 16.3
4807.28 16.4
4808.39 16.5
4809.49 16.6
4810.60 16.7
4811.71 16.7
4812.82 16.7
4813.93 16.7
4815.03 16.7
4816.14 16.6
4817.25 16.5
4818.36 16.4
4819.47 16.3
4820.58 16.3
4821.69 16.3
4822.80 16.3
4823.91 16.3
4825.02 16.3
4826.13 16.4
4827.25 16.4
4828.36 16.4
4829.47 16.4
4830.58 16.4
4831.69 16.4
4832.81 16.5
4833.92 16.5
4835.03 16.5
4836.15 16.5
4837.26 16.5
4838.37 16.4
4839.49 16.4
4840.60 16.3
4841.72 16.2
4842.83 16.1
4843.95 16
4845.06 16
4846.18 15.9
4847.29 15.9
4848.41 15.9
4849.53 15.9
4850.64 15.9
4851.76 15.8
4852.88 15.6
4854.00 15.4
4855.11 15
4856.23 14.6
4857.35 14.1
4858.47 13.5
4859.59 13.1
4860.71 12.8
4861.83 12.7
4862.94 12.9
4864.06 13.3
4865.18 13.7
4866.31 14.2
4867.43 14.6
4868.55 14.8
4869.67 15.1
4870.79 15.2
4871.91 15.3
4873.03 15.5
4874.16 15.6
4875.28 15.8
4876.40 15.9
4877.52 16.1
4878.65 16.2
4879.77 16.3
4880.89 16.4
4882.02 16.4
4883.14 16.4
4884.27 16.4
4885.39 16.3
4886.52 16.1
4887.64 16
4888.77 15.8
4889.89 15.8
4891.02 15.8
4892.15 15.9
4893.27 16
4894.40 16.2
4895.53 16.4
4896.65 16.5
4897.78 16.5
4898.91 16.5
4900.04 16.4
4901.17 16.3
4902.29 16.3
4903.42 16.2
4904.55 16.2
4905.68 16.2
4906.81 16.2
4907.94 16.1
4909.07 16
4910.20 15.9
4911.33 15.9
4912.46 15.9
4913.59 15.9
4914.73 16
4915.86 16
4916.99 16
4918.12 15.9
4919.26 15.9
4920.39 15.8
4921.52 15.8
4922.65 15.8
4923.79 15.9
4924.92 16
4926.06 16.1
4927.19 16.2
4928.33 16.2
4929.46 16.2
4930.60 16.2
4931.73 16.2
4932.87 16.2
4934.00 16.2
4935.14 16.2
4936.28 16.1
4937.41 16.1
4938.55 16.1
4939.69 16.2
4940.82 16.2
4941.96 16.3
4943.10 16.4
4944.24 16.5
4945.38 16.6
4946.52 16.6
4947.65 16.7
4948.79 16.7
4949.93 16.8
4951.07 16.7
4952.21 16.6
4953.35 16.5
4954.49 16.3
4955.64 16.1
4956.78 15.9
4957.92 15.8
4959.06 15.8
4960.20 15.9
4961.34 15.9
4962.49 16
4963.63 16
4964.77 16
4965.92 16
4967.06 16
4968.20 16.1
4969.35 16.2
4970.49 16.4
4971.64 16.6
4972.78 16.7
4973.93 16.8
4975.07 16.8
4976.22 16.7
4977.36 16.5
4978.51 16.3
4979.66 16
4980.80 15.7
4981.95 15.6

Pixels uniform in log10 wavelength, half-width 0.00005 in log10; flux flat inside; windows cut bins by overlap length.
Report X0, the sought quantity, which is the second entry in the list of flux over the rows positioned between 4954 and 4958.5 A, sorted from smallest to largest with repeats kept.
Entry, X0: 15.9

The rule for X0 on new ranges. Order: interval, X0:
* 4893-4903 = 16.2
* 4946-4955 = 16.5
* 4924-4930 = 16.1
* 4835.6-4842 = 16.3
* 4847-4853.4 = 15.8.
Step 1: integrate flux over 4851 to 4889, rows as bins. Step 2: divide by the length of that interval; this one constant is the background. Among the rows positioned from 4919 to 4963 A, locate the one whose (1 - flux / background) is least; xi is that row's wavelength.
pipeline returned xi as 4949.93 A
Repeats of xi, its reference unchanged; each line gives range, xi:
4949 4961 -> 4949.93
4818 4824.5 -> 4818.36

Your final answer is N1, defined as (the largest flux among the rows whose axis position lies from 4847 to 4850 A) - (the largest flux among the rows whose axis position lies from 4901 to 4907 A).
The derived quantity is -0.4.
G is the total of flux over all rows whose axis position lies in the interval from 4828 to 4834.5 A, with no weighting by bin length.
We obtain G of 99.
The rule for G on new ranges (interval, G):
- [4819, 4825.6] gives 98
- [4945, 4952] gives 100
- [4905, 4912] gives 96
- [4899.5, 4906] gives 98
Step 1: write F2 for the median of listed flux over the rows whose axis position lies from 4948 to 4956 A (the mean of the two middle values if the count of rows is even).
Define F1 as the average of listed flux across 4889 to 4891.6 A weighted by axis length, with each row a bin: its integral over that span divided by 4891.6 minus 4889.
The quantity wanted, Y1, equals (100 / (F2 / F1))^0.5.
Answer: 9.75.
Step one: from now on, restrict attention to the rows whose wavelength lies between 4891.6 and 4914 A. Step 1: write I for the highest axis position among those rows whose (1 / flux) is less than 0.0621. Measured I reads 4906.81 A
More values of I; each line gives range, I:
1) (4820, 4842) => 4841.72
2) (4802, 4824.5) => 4823.91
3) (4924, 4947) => 4946.52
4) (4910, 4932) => 4931.73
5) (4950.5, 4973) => 4972.78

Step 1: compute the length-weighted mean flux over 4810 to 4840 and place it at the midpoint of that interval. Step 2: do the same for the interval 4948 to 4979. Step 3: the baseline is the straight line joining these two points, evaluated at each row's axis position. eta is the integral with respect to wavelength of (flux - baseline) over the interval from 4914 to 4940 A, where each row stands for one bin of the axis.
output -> -7.5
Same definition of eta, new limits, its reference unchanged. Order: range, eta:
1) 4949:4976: -0.9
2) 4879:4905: -4.2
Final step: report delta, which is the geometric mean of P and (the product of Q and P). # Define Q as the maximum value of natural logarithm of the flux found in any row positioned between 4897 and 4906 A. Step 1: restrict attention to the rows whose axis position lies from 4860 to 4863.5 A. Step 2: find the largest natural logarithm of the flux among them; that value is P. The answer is 4.28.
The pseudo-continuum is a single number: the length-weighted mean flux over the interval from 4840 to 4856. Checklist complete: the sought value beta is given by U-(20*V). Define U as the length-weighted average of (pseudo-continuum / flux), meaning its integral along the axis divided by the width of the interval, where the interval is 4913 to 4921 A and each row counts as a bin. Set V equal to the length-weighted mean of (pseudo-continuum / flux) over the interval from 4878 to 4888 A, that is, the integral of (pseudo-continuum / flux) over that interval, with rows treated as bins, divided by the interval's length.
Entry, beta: -18.4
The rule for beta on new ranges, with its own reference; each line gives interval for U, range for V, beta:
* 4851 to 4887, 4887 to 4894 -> -18.9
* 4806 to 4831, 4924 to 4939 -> -18.6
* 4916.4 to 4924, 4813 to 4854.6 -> -18.5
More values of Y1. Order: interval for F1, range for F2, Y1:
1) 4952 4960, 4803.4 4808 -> 9.94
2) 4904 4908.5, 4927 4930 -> 9.99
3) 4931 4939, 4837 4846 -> 9.97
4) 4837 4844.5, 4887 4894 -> 10.13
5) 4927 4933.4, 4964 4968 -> 10.06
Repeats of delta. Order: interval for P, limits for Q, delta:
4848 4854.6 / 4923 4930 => 4.62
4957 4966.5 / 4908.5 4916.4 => 4.62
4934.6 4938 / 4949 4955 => 4.68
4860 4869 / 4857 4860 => 4.38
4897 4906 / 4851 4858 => 4.66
